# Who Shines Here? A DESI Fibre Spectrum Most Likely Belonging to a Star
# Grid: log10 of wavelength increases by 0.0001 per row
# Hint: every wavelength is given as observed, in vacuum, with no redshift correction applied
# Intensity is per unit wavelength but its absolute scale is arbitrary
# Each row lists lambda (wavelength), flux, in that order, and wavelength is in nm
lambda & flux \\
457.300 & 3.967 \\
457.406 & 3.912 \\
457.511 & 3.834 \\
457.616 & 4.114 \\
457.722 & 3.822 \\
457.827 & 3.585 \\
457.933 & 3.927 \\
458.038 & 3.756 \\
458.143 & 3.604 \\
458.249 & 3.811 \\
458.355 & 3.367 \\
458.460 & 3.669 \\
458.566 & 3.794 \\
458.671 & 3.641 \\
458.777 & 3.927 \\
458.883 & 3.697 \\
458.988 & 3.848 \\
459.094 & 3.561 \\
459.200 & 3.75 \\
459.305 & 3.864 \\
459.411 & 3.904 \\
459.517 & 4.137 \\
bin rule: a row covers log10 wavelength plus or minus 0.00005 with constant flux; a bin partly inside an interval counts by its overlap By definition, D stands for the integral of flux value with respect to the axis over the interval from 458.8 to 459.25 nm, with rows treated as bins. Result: 1.7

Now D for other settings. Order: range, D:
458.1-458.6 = 1.8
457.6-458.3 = 2.6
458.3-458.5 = 0.7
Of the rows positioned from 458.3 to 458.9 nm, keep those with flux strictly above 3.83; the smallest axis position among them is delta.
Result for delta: 458.777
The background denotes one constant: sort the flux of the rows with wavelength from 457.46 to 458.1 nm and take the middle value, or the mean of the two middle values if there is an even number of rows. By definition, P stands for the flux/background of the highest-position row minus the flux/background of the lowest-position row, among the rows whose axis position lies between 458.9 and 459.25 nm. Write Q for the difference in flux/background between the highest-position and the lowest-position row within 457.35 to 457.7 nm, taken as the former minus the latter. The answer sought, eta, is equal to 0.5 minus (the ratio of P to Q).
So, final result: 1.0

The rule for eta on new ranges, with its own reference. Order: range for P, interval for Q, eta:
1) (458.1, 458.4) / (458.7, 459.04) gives -2.5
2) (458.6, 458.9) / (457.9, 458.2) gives 0.7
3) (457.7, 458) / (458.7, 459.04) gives 1.8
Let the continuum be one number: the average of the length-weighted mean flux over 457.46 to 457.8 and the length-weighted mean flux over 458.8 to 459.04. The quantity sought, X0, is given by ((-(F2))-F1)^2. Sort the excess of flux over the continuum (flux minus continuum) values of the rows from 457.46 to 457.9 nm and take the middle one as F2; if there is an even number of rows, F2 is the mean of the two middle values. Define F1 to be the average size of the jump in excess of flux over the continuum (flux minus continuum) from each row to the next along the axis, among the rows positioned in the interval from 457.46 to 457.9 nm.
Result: 0.062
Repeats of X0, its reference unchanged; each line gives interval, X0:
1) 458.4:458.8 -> 0.005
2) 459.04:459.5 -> 0.005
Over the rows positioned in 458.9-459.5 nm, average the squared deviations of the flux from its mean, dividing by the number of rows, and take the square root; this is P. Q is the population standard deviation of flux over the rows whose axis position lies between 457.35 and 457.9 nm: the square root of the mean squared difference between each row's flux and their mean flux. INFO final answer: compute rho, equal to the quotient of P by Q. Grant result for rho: 0.7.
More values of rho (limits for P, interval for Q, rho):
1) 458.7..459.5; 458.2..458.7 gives 0.8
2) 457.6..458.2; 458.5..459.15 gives 1.5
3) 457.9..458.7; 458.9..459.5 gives 1.3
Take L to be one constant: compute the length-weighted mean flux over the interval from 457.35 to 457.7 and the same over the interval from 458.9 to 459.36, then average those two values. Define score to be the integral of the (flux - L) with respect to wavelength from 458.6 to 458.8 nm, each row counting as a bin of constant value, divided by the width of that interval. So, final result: -0.08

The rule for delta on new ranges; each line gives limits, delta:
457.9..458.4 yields 457.933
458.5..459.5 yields 458.777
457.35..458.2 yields 457.406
